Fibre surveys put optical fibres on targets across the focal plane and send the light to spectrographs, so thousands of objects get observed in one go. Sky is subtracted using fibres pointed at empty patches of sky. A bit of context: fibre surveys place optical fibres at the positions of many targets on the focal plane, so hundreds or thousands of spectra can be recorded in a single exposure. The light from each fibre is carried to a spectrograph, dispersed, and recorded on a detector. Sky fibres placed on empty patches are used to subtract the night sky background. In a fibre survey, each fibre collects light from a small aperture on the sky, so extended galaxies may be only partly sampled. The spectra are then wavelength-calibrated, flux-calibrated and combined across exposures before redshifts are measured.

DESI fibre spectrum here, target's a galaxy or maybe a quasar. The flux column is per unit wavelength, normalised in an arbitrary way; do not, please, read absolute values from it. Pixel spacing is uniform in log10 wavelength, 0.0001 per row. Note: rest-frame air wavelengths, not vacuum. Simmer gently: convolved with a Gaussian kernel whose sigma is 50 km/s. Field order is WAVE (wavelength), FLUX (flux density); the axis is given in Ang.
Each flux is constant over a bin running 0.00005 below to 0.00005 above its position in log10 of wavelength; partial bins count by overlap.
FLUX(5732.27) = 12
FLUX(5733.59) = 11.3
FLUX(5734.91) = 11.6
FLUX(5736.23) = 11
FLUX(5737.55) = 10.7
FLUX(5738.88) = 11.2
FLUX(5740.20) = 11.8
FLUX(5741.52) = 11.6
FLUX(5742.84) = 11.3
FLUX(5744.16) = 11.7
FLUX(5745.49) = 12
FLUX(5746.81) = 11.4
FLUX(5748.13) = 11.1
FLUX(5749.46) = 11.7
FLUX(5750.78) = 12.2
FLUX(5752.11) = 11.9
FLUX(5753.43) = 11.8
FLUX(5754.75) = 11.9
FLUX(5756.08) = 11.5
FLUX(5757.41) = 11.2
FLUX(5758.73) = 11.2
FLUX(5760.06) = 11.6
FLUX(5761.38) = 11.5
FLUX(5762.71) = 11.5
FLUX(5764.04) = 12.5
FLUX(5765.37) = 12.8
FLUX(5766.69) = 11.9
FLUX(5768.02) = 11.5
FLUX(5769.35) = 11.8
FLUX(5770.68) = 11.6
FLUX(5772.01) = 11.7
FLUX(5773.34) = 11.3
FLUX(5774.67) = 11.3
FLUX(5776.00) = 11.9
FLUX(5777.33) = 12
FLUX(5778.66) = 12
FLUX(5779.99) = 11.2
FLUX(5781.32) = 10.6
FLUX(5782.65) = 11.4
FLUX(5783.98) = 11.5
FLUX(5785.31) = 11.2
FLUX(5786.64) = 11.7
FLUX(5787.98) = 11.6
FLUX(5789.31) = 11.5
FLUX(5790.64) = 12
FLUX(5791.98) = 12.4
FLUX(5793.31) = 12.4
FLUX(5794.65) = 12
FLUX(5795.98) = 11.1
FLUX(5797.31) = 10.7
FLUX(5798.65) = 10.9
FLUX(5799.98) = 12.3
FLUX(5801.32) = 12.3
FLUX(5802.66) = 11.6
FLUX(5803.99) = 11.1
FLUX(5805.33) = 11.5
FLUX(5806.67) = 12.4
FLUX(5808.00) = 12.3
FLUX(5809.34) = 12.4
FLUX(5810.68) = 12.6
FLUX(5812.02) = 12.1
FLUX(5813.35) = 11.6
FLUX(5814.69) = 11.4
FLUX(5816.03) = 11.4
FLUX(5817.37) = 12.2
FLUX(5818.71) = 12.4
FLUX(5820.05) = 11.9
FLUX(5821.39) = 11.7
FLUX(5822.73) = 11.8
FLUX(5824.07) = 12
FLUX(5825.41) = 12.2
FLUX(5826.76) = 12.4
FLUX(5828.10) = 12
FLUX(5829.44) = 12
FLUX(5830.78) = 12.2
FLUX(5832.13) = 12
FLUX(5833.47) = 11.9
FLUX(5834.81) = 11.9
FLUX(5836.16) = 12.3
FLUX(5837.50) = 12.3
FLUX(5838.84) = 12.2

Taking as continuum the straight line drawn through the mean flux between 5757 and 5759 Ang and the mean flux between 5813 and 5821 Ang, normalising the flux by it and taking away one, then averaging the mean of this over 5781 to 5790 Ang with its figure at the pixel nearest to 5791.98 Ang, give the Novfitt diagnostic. 0.031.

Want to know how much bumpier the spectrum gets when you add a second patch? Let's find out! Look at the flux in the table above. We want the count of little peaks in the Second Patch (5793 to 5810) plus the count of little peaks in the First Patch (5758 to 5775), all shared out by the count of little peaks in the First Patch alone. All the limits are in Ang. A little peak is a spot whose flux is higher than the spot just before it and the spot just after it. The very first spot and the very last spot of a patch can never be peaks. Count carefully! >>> 1.25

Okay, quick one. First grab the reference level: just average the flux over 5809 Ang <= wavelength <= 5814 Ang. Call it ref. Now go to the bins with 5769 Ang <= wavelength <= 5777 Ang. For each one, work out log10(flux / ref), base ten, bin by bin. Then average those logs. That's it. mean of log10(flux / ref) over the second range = -0.021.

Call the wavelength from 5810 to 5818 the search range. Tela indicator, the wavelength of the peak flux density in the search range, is 5810.68 Ang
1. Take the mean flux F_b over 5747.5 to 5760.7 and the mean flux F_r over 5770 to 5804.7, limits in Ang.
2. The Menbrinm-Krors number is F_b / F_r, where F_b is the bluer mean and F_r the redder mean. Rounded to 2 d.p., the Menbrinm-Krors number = 1.00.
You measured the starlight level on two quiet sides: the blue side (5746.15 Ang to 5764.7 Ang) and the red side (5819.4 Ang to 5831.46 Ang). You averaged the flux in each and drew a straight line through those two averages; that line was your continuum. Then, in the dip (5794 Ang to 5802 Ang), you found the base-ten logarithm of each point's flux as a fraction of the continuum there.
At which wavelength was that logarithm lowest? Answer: 5797.31 Ang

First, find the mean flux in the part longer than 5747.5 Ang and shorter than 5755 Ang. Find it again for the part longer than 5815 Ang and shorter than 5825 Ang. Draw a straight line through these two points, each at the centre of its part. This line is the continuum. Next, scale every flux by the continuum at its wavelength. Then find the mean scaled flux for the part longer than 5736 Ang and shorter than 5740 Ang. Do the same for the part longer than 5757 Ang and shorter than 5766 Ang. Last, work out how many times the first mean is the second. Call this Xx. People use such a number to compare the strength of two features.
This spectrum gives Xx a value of 0.94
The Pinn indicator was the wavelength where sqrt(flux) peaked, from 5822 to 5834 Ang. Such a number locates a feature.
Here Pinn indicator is 5826.76 Ang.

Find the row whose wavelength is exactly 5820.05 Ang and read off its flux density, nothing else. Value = 11.9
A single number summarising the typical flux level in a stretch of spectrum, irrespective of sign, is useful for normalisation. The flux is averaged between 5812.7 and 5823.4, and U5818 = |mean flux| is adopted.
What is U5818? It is 11.8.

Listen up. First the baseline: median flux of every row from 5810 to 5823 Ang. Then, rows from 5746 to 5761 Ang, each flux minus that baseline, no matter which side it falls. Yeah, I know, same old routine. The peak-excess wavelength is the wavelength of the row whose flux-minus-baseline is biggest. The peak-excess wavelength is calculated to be 5750.78 Ang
